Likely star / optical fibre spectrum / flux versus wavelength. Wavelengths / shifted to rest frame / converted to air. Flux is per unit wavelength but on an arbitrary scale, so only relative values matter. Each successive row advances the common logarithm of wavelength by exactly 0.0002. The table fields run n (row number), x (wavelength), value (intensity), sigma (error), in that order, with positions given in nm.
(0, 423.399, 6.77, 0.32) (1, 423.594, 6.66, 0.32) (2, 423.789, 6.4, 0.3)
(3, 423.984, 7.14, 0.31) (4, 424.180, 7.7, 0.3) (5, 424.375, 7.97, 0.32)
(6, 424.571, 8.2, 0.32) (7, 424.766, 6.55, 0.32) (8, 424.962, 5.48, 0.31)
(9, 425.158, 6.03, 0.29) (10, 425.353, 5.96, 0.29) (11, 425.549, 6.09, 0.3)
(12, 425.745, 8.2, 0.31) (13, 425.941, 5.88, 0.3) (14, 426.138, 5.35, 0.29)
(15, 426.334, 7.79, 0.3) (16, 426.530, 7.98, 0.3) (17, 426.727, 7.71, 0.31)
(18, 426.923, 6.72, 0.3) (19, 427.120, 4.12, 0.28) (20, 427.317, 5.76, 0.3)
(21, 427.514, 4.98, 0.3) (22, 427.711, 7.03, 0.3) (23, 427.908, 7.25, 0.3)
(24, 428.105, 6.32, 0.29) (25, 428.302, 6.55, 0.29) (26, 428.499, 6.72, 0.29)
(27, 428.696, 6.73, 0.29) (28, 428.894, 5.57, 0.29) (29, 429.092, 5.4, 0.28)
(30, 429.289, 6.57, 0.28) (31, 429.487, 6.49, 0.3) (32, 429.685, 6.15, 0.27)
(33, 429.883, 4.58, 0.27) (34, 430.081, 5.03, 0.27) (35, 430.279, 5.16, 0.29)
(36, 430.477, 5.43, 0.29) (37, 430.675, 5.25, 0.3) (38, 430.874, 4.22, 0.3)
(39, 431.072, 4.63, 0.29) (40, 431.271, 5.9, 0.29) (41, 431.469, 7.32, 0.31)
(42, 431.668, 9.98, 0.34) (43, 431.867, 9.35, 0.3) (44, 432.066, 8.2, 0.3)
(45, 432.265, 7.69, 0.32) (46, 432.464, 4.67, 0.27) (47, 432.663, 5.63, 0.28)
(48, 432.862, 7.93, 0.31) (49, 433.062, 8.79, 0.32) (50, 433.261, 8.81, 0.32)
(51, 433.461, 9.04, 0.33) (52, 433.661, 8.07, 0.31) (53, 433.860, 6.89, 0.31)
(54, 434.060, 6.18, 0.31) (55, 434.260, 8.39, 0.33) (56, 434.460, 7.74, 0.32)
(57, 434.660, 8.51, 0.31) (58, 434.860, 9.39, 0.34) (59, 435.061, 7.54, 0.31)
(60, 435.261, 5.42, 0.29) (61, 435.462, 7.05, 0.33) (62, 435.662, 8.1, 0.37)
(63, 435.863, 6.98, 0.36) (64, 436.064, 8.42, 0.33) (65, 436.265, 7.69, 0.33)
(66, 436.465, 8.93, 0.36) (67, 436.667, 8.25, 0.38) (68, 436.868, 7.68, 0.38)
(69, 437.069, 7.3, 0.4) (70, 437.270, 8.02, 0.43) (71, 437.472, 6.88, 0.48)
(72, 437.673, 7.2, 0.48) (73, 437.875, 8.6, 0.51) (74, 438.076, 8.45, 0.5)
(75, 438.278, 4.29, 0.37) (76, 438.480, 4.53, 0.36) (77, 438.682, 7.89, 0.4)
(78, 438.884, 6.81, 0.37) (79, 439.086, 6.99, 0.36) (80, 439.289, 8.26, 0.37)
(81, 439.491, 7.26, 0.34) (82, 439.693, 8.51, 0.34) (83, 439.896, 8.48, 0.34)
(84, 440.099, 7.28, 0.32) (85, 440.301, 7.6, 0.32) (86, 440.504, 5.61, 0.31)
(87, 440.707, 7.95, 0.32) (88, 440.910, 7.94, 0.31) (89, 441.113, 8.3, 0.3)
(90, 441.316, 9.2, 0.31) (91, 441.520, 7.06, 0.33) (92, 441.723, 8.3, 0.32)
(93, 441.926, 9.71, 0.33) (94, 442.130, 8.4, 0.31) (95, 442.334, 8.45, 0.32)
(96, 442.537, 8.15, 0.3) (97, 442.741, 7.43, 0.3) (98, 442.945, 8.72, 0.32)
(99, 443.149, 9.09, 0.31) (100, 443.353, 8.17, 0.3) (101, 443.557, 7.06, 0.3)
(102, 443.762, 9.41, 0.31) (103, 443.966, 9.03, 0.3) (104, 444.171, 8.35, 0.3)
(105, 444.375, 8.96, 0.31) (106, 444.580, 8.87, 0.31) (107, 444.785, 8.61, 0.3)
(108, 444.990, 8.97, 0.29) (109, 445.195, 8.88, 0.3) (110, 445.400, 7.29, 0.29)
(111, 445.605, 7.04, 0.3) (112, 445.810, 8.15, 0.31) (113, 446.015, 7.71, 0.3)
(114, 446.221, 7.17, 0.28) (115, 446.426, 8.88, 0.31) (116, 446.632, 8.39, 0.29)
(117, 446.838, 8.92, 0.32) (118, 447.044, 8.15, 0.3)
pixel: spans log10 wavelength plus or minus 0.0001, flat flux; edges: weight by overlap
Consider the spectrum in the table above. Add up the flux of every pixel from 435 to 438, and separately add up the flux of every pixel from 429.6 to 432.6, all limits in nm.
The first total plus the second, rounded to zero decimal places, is 208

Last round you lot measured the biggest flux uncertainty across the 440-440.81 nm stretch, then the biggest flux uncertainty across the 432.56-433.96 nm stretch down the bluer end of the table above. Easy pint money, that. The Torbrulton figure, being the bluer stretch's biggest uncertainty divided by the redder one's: 1.03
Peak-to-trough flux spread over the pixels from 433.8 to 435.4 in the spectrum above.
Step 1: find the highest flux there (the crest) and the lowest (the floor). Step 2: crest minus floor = 4.0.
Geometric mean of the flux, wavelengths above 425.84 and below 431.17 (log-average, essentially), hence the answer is 5.9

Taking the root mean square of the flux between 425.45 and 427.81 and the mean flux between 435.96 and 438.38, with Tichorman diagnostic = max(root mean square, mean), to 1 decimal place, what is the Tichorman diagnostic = 7.6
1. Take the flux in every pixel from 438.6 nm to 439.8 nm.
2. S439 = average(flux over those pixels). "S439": 7.6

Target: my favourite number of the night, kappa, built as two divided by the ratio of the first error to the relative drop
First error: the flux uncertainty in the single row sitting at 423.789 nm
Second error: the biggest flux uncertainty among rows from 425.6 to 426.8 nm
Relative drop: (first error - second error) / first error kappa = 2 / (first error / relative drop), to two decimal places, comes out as -0.22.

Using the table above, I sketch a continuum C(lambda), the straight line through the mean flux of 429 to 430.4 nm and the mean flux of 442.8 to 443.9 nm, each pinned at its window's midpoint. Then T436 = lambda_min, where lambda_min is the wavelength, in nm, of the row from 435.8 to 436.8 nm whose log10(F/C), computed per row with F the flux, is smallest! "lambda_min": 435.863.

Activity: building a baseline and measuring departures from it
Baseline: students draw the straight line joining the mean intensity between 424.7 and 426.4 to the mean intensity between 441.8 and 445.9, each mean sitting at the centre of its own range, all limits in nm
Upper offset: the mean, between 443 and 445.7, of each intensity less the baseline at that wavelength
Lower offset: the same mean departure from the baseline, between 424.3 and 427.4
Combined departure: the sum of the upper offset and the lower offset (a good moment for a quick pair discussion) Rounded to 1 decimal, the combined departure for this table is 0.2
